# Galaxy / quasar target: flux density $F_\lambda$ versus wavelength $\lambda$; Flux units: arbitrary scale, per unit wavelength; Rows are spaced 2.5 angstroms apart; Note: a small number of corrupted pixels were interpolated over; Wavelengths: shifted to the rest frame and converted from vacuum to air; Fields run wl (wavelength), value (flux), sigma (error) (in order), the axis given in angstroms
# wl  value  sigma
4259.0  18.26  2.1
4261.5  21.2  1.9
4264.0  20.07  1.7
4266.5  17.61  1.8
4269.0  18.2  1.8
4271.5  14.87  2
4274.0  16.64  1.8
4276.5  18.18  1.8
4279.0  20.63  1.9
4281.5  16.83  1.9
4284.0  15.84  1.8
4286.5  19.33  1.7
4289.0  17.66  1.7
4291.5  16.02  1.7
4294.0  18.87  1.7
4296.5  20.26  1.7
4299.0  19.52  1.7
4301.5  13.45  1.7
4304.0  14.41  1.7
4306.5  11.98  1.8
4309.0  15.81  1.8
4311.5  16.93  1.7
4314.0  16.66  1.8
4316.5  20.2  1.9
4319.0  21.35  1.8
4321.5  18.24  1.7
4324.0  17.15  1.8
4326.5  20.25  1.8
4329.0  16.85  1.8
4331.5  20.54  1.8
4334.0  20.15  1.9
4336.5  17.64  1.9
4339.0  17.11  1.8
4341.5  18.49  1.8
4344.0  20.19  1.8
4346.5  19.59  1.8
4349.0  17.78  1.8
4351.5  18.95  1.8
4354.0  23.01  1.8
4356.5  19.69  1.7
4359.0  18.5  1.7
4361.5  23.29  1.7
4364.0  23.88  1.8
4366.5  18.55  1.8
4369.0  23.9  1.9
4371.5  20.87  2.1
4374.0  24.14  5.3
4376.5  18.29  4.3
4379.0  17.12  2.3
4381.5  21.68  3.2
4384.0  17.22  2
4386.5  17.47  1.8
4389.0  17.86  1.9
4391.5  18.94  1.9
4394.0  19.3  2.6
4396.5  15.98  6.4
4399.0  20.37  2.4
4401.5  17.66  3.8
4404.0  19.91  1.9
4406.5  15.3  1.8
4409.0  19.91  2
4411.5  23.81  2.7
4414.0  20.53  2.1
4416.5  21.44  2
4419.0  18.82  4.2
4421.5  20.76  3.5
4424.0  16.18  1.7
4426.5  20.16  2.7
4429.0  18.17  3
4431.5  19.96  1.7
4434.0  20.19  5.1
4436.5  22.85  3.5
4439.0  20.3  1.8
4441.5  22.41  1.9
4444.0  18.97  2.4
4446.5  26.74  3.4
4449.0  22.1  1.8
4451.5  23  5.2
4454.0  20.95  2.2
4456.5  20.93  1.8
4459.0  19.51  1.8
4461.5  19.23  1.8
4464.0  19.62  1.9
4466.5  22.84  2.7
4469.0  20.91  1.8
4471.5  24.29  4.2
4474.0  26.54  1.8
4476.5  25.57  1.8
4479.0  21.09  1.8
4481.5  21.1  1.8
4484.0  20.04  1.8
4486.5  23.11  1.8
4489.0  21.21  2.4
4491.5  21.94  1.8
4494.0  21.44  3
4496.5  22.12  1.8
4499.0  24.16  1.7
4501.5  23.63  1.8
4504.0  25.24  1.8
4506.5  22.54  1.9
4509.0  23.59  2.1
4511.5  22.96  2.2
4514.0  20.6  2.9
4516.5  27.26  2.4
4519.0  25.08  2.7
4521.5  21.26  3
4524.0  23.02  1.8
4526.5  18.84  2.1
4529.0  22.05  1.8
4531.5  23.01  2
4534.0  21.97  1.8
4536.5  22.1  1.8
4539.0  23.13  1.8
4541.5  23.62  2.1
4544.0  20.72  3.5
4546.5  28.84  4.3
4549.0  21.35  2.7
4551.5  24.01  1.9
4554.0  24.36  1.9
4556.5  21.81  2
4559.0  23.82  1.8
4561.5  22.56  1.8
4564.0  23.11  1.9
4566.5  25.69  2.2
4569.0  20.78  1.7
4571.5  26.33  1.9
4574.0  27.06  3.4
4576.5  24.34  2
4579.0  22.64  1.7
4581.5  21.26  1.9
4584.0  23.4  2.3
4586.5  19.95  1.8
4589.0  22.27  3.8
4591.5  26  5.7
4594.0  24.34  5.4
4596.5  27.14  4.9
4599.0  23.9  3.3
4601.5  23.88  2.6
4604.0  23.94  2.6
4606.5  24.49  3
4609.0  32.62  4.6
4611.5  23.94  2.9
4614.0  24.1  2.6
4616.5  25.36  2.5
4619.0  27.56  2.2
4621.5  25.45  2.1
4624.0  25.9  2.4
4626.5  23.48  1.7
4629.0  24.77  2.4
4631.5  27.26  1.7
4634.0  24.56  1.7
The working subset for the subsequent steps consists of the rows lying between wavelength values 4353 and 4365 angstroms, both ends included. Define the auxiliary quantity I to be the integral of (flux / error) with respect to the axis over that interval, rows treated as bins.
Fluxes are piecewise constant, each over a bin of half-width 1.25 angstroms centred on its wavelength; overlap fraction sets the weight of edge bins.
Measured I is 149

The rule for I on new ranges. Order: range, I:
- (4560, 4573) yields 161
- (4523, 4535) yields 138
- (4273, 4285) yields 115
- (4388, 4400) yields 90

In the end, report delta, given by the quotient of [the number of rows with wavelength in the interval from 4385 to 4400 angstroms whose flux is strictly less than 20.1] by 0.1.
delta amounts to 50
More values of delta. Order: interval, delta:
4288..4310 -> 80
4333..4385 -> 120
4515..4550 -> 10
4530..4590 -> 10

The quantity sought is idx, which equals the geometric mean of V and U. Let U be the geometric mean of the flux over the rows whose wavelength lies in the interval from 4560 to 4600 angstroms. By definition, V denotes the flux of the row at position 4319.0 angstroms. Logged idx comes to 22.5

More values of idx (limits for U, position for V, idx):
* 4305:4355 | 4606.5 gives 21.2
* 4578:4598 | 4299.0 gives 21.3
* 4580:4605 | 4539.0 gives 23.3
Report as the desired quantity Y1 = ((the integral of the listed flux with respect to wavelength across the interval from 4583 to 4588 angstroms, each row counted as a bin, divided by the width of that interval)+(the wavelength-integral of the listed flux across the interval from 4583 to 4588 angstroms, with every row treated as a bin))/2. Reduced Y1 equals 65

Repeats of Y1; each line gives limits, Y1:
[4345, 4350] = 56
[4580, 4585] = 67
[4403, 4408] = 53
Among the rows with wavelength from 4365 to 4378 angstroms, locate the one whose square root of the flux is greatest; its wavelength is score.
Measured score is 4374.0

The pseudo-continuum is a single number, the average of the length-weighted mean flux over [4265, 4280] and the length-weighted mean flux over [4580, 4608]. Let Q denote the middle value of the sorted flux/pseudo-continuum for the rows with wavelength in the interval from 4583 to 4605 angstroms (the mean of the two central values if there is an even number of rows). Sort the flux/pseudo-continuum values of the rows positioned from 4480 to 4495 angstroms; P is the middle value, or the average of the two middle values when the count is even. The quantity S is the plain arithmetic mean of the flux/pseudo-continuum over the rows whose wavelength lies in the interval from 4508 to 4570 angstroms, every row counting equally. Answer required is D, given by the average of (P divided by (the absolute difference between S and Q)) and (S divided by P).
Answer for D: 13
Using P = 1.03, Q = 1.15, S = 1.11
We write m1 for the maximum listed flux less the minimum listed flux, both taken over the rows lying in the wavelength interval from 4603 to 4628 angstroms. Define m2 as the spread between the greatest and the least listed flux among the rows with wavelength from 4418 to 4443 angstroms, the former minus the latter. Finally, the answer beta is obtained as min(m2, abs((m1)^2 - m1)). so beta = 6.7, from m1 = 9.1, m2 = 6.7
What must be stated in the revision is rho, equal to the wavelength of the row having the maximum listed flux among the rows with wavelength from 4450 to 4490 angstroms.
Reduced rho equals 4474.0 angstroms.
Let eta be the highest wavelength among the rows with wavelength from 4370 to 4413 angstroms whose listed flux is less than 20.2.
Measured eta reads 4409.0 angstroms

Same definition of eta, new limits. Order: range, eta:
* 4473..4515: 4484.0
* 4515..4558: 4526.5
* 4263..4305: 4304.0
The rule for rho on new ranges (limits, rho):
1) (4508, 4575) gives 4546.5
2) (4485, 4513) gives 4504.0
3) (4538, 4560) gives 4546.5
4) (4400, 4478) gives 4446.5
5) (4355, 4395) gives 4374.0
